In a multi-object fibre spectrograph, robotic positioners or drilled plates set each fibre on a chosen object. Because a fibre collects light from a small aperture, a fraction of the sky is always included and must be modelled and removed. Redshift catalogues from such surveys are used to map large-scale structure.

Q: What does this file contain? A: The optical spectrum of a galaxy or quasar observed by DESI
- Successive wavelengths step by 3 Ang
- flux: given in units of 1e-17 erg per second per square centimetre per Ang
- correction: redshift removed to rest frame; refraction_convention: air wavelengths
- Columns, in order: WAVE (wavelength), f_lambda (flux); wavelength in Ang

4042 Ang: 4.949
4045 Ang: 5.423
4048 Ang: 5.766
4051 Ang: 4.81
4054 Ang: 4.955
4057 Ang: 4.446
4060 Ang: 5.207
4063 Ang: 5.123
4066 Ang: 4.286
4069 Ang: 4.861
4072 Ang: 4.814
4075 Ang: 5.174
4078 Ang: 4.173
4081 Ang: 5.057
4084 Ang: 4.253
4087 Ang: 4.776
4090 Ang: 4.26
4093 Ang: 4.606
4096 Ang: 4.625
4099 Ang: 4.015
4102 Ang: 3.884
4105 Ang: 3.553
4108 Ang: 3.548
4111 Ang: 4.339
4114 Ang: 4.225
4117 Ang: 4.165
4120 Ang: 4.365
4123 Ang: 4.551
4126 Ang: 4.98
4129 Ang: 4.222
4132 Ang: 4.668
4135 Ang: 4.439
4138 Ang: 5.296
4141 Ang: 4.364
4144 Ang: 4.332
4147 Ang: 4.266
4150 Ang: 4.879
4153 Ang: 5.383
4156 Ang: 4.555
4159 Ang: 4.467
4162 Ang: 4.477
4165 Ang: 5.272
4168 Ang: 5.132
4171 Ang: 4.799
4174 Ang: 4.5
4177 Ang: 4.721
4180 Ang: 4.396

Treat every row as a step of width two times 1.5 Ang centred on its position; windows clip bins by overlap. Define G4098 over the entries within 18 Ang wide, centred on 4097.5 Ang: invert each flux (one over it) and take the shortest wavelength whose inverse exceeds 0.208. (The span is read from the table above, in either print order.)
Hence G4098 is 4090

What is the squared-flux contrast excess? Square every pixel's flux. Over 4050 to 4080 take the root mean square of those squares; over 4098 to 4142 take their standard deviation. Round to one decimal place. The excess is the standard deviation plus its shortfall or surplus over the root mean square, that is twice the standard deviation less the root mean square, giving -15.3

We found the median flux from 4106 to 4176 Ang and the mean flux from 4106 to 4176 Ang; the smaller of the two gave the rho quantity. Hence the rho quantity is 4.48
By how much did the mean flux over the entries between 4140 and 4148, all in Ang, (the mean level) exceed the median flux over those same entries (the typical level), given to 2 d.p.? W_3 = -0.01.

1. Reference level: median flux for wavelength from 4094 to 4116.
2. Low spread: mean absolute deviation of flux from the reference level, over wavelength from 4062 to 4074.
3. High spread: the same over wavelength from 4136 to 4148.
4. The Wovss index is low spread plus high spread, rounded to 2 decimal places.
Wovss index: 1.31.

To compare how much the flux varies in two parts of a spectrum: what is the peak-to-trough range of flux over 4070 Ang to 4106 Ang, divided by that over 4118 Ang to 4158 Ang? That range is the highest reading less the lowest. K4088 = 1.4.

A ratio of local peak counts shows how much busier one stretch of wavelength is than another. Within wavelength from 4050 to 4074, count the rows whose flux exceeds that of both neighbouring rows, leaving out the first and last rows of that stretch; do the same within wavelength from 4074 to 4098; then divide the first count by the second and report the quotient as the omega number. 1.5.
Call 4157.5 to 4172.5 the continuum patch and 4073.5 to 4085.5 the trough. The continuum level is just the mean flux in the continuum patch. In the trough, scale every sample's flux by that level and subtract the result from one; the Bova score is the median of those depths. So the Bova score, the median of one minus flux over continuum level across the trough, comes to 0.036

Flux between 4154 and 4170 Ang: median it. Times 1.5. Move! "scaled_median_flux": 6.8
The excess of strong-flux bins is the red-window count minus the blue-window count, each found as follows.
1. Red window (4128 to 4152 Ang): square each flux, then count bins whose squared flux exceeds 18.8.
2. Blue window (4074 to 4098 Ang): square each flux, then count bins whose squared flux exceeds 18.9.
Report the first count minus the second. 0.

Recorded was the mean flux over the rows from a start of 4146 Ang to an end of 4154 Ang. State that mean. 4.84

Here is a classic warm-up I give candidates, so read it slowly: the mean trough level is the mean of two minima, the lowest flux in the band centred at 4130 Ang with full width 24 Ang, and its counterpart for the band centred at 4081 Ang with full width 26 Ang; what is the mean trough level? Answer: 4.20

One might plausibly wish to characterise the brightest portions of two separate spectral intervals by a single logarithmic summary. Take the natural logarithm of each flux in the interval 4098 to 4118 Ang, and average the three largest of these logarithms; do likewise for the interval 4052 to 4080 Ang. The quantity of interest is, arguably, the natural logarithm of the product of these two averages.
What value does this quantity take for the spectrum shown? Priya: 0.86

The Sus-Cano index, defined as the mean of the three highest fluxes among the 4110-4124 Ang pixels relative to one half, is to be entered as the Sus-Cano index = 8.8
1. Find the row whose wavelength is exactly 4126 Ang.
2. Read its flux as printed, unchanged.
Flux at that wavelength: 4.98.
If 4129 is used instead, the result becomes 4.222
